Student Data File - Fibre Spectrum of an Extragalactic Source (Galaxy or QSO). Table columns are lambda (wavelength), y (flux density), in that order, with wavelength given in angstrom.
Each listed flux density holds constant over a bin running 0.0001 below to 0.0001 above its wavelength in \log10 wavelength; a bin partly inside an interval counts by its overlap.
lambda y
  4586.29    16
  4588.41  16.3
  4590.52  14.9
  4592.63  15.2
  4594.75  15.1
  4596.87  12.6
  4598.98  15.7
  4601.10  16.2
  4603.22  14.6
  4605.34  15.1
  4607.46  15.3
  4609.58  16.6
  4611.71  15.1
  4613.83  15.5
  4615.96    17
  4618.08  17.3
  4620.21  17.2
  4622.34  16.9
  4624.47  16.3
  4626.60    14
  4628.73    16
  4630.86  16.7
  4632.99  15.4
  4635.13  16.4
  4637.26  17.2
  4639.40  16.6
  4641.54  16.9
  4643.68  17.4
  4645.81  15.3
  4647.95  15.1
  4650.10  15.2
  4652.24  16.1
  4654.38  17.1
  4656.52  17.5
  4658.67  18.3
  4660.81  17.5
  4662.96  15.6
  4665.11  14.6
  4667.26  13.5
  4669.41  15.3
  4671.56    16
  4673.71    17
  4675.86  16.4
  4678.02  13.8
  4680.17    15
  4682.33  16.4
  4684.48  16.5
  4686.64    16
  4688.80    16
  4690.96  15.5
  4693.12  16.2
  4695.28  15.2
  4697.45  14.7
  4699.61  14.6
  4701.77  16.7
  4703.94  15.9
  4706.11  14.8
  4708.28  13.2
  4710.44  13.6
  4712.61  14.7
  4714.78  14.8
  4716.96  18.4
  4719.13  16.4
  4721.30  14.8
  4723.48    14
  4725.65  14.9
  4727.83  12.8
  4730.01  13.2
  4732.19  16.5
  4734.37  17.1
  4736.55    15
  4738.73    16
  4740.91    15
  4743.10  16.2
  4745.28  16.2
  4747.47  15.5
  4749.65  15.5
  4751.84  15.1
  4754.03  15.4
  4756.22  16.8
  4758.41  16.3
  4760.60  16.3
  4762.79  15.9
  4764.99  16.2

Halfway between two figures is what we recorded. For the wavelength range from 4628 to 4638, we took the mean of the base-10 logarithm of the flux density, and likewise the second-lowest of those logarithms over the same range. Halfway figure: 1.21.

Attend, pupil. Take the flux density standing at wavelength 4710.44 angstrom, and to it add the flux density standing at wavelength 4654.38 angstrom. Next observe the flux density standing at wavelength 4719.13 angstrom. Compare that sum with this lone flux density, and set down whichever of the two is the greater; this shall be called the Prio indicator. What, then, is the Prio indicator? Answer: 30.7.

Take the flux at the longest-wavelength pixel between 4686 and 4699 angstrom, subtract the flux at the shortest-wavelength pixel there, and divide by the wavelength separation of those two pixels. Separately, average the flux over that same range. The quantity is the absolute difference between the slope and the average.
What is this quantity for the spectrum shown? 15.7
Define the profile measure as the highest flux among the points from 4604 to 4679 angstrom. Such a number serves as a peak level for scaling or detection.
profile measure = 18.3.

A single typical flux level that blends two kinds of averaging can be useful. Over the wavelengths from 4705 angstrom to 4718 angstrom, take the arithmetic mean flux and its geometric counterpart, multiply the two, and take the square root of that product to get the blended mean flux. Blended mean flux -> 14.9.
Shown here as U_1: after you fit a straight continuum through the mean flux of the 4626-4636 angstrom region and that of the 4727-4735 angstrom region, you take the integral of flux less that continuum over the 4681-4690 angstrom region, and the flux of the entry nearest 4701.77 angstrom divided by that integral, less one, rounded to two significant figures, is 1.0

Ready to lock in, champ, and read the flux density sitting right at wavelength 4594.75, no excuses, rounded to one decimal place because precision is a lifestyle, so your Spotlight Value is 15.1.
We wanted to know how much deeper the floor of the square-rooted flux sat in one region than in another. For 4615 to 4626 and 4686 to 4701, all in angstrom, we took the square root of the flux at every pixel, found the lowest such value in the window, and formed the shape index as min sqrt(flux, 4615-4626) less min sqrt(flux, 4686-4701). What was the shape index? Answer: 0.22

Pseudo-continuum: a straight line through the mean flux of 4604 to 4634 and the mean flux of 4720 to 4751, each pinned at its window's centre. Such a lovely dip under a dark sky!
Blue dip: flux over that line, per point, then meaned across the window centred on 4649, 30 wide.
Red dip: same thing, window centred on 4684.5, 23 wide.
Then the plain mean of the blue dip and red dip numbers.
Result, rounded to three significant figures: 1.03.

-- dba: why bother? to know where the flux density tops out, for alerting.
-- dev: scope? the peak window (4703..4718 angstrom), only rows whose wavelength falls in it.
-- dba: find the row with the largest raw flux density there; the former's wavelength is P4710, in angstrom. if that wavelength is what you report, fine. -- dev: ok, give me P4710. 4716.96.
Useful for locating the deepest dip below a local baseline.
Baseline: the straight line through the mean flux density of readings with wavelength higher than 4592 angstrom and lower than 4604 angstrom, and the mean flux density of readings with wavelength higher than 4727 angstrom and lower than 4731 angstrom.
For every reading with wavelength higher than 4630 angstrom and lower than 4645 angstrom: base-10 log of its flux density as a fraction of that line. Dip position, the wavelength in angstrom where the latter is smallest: 4632.99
